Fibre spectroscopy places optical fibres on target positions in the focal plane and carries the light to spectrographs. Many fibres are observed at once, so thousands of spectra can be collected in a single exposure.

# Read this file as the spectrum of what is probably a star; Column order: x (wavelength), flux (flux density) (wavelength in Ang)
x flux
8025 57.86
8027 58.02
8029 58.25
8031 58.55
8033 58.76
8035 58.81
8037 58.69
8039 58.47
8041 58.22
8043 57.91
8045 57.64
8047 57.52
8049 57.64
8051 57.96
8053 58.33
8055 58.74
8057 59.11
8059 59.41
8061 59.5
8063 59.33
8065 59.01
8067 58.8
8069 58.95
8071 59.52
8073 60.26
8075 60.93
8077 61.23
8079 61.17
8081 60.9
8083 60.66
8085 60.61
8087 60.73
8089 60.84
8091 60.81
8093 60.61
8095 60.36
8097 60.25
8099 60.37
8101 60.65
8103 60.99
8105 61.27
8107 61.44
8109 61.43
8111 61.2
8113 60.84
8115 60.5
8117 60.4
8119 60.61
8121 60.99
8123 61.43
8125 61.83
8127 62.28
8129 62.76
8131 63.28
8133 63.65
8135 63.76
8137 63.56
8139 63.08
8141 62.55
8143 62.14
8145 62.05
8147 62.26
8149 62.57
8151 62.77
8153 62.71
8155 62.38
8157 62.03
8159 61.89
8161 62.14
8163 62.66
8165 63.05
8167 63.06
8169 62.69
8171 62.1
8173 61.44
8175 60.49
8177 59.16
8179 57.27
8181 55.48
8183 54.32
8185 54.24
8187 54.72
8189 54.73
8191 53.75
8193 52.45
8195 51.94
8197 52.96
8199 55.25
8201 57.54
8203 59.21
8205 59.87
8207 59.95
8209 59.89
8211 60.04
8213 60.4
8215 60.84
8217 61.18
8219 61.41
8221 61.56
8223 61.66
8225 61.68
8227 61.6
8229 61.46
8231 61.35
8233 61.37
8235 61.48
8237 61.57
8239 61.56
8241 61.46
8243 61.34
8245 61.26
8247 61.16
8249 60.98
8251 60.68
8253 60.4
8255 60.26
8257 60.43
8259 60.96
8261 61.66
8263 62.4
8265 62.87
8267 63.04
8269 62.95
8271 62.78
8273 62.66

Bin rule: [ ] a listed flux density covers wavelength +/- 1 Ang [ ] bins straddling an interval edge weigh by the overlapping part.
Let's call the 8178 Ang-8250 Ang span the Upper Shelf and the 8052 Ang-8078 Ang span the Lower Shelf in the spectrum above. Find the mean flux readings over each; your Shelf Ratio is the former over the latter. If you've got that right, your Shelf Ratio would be 0.99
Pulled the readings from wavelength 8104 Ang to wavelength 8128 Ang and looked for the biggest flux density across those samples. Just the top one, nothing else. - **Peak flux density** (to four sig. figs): 62.28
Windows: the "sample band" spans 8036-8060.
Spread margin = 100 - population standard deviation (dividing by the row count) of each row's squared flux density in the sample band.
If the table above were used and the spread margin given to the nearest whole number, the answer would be 32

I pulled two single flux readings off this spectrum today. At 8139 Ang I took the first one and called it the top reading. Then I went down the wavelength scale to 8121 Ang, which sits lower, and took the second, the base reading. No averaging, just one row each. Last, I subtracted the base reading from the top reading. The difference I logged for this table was 2.1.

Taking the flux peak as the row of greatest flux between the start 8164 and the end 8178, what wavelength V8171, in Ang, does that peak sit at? 8167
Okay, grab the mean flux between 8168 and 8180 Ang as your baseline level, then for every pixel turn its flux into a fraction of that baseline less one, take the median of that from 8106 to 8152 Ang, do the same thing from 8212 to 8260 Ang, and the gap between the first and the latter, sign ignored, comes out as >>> 0.013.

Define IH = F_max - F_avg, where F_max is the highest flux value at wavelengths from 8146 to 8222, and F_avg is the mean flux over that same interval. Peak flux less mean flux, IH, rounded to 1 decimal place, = 3.8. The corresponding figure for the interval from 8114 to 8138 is 1.7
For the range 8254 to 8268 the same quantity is 1.4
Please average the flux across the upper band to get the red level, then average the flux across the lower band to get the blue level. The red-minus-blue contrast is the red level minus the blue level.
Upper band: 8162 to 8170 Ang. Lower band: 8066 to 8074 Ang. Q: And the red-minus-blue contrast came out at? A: 3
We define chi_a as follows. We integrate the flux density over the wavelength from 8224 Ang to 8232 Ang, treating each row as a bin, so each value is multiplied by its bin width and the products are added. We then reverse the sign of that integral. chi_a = -492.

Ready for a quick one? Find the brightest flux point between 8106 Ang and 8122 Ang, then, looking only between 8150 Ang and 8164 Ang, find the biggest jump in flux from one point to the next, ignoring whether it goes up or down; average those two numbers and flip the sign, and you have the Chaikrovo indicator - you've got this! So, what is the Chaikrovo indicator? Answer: -31.0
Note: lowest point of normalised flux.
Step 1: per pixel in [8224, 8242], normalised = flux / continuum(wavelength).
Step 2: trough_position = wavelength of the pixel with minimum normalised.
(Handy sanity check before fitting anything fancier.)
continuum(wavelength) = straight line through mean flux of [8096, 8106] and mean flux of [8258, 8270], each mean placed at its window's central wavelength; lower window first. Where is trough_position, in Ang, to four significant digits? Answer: 8231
